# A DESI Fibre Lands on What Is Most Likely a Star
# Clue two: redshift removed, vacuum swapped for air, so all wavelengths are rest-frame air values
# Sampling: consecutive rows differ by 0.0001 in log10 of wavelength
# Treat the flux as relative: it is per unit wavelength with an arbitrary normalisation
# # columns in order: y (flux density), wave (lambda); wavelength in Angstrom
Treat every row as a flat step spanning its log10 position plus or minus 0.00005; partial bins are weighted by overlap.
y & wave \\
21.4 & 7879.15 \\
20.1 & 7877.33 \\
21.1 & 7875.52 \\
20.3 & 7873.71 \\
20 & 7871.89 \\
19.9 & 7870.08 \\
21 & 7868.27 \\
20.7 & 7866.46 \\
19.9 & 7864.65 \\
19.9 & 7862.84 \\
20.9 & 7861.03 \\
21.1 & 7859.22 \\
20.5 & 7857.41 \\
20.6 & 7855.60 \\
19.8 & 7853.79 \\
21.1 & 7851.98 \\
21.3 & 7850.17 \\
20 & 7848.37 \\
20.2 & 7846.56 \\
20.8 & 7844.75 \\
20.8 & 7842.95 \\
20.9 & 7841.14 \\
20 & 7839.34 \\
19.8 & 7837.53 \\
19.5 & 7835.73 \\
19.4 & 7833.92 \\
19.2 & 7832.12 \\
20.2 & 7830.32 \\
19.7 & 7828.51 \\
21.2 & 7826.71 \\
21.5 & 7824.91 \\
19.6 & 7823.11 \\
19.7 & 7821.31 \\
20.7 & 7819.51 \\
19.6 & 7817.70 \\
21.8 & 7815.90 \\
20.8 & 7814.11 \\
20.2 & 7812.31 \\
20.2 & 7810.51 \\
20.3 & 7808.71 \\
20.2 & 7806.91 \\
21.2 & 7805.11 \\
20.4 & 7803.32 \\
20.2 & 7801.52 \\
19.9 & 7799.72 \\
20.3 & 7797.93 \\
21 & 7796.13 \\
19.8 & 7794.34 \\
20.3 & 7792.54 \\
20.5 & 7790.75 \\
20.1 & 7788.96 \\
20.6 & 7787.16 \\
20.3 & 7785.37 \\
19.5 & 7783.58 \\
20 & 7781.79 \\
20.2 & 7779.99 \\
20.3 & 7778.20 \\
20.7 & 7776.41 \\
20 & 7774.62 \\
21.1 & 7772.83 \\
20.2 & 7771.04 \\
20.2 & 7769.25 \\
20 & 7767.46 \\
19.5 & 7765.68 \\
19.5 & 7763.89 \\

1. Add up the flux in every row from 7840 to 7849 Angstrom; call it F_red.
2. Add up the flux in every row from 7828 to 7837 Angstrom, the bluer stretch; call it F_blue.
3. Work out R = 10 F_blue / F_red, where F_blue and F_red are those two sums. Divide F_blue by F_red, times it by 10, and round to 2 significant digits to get 9.5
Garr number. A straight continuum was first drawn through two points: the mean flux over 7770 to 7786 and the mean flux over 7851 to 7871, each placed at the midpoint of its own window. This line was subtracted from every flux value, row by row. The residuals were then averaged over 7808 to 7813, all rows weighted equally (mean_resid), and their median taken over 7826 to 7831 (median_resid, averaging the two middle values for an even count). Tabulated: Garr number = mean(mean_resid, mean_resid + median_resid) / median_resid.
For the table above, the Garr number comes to 1.1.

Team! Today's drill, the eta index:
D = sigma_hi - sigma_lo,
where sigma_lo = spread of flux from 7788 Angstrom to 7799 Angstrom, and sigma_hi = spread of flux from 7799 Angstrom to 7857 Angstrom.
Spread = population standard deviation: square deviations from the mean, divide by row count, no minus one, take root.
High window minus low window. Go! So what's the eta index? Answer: 0.28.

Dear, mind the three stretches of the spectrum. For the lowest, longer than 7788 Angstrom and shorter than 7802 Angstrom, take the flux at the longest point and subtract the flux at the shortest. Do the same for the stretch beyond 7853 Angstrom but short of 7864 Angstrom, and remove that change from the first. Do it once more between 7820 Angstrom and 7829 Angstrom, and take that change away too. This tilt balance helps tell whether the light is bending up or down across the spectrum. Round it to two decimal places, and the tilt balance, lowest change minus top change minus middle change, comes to 0.00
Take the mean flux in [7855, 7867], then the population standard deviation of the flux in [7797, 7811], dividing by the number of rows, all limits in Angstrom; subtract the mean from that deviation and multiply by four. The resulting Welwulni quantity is -80.6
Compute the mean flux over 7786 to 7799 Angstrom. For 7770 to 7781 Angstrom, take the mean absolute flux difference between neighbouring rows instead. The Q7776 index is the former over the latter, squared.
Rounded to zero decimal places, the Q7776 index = 1013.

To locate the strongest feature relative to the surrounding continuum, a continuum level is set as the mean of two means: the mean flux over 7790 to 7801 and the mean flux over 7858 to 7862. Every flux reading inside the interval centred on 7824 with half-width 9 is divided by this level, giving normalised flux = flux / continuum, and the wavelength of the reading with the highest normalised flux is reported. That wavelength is 7815.90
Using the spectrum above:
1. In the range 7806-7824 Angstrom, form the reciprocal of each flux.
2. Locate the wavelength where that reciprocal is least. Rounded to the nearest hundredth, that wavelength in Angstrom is 7815.90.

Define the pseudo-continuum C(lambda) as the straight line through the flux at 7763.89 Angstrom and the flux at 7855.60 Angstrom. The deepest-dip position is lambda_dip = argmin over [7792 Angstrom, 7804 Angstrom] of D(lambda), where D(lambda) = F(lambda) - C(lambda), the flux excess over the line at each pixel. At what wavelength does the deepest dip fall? 7794.34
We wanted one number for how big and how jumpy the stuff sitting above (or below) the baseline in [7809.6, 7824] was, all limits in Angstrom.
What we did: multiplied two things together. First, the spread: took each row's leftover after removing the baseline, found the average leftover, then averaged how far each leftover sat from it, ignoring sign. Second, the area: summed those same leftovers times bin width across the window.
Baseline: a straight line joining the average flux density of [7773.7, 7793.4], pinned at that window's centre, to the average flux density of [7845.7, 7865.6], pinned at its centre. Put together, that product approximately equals 0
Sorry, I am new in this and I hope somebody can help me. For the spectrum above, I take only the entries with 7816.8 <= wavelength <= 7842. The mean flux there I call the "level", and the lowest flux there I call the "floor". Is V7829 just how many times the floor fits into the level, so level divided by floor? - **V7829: 1.05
